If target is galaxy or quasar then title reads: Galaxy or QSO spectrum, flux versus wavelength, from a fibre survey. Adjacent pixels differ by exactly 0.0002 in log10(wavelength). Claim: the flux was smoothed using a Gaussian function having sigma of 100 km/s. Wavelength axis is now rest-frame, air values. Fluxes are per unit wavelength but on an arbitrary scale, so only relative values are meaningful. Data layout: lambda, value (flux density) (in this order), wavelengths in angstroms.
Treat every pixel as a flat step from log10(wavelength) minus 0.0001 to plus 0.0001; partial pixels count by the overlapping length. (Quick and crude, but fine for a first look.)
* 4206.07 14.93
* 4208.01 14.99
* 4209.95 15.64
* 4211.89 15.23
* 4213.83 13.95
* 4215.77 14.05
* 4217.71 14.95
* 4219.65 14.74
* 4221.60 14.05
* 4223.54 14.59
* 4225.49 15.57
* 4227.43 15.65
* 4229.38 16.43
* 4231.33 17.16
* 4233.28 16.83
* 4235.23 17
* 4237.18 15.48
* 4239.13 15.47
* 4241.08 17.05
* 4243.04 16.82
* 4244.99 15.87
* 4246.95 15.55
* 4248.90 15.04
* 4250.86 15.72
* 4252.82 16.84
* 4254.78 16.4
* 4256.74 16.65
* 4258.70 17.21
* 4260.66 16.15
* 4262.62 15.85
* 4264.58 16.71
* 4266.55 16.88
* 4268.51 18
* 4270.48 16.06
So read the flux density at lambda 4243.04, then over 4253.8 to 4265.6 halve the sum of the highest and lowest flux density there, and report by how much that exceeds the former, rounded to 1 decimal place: -0.3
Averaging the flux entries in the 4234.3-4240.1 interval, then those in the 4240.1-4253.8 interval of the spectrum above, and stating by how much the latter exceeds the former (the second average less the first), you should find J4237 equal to 0.1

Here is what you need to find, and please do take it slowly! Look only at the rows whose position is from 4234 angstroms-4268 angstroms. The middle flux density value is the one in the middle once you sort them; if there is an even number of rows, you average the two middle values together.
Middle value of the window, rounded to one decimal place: 16.4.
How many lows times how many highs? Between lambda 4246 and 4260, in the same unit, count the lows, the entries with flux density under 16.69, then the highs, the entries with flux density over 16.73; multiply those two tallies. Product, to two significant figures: 10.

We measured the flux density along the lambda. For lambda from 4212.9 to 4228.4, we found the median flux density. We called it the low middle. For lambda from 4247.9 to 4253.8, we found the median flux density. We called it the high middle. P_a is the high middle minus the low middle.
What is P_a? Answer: 1.1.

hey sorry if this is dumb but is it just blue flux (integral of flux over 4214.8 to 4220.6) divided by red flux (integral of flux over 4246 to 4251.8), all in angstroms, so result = 0.94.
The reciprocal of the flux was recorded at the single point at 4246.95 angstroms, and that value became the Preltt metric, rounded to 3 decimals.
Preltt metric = 0.064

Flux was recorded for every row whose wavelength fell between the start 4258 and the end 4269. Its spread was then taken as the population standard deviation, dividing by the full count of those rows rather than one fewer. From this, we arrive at 0.70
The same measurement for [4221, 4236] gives 1.08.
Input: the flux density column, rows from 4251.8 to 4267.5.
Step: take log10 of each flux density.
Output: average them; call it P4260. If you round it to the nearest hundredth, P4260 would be 1.22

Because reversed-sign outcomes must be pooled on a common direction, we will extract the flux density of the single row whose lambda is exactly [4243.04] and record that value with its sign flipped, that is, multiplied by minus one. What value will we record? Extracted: -16.8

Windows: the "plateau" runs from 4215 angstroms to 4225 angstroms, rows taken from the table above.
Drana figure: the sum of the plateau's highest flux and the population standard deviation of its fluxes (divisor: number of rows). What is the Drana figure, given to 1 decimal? 15.3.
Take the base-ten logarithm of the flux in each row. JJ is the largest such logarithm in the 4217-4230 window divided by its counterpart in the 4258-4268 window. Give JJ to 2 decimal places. 0.98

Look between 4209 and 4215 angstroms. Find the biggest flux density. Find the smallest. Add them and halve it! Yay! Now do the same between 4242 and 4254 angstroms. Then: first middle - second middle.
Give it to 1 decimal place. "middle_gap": -1.1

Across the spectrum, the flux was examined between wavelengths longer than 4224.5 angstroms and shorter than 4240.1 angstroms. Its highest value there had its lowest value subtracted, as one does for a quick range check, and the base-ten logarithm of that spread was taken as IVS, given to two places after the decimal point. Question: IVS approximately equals 0.23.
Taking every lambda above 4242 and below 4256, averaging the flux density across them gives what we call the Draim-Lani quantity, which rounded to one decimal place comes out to 16.0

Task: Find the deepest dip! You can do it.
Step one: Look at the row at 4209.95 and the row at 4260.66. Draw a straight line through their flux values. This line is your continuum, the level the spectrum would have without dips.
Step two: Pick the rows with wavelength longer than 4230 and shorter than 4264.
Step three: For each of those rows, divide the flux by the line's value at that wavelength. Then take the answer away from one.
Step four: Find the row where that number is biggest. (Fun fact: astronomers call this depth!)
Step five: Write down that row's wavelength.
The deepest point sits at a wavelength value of 4248.90 angstroms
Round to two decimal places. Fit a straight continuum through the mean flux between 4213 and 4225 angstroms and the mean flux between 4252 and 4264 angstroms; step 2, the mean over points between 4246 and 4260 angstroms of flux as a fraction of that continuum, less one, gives 0.00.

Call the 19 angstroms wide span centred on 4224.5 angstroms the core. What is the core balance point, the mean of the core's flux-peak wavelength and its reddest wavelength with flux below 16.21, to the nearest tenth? 4229.4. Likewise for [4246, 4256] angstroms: 4251.8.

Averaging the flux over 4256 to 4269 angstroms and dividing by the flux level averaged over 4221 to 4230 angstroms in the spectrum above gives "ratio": 1.10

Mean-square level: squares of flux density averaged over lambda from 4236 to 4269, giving 267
